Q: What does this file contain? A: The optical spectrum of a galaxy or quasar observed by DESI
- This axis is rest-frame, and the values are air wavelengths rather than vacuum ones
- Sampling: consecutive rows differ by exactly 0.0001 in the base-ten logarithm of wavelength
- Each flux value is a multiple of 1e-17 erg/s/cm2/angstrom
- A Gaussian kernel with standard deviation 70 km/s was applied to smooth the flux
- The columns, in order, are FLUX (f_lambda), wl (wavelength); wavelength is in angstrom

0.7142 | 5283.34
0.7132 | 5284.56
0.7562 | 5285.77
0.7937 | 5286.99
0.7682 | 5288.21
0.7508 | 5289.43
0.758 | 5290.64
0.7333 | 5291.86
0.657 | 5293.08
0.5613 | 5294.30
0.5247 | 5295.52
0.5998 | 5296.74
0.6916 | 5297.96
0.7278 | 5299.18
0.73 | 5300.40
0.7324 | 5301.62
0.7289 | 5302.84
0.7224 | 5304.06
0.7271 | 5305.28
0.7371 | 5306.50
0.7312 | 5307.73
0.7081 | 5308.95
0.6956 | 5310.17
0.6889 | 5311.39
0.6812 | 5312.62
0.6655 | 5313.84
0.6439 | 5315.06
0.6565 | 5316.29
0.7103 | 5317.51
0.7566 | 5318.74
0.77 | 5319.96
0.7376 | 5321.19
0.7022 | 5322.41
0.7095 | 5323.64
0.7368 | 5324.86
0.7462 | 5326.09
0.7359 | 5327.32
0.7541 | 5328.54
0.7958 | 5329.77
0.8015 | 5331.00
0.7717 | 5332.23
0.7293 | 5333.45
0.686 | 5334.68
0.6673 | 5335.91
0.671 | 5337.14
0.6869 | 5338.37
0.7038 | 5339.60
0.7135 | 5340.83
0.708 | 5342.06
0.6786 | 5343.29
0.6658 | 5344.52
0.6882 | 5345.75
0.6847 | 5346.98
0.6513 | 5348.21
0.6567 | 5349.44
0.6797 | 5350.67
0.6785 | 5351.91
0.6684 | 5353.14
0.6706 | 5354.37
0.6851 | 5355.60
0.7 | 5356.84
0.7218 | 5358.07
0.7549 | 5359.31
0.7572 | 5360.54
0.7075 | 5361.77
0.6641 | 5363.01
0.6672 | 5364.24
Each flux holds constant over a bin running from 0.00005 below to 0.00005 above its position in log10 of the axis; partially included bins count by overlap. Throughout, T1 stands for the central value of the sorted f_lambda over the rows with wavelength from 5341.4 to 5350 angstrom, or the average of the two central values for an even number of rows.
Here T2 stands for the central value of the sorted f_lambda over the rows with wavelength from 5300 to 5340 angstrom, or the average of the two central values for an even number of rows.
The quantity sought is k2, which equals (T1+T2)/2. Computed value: 0.703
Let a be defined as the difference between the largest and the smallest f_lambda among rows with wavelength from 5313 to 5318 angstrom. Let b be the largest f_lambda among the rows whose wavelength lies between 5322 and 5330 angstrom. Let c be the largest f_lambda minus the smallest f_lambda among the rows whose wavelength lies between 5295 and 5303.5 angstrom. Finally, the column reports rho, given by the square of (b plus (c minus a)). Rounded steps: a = 0.066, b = 0.7958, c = 0.208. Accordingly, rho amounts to 0.88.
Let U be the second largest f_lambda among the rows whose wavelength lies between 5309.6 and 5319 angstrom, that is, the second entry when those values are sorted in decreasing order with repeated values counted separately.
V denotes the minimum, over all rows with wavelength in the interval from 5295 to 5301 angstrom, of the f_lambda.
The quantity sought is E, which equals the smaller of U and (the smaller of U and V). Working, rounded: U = 0.7103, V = 0.5247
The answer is 0.52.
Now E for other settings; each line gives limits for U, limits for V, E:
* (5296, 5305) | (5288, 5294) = 0.66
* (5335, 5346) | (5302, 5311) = 0.70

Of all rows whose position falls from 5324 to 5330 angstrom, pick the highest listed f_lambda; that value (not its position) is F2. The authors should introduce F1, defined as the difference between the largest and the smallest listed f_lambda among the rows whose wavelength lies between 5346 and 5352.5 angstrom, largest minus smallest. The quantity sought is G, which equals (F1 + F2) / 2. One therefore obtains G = 0.415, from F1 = 0.03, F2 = 0.7958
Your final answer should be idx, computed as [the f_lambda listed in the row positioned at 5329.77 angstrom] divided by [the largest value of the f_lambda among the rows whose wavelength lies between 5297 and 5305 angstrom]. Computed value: 1.09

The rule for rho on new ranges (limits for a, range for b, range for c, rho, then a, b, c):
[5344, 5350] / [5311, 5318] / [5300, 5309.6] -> 0.49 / 0.037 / 0.7103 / 0.029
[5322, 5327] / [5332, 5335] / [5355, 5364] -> 0.67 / 0.044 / 0.7717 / 0.093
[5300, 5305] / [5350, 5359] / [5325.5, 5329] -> 0.53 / 0.010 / 0.7218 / 0.018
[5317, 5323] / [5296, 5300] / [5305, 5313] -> 0.51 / 0.068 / 0.7278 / 0.056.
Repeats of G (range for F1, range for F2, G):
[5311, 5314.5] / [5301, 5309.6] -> 0.380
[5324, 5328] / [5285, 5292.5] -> 0.402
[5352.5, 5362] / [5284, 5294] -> 0.441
